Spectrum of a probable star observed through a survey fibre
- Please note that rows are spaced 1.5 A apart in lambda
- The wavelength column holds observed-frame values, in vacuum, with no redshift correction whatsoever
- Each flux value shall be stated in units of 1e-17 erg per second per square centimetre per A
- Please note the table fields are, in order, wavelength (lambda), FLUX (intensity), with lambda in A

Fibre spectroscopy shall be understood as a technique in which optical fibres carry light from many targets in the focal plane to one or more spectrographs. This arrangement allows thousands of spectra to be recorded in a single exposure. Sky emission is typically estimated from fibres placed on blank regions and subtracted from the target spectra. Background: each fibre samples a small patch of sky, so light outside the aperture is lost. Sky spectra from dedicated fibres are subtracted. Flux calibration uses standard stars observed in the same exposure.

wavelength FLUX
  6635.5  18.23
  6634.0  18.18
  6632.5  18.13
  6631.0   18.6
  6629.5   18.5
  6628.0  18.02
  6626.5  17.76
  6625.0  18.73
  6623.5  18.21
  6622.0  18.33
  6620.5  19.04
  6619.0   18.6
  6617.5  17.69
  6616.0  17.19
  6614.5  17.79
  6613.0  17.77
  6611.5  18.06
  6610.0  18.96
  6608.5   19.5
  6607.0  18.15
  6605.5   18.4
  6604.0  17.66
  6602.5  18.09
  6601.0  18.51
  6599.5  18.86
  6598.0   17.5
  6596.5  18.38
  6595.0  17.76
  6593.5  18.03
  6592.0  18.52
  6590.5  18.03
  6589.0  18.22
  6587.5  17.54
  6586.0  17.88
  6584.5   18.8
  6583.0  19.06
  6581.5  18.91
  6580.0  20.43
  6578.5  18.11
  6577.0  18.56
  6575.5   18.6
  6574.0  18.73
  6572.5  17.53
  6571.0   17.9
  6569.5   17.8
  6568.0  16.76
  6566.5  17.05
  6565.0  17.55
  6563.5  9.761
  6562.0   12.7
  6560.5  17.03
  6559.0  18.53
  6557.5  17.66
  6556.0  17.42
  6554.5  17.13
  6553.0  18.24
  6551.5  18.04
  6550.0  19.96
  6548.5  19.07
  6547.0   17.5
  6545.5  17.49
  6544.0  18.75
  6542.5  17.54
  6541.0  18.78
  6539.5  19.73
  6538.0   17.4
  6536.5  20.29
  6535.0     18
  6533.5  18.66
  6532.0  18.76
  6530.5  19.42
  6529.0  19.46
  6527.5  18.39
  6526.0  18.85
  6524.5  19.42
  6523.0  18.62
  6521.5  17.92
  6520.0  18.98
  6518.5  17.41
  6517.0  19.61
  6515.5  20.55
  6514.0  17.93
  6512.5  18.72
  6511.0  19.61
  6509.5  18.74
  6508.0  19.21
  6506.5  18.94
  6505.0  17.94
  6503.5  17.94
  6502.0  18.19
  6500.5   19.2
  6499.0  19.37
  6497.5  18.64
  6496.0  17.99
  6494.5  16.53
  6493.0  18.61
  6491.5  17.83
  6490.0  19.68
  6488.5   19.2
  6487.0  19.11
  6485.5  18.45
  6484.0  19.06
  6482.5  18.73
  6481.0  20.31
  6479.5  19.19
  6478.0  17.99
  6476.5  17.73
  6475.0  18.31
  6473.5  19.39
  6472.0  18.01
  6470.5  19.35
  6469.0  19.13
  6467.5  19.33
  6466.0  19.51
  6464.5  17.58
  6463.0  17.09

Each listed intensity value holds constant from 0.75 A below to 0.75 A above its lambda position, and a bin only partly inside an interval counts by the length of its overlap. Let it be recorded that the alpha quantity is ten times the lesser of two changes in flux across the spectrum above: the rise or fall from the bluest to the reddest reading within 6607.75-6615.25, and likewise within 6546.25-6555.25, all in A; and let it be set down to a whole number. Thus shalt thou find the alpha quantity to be -17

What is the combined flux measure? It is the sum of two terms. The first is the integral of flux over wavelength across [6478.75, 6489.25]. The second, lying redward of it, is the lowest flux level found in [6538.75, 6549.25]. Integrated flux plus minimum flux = 219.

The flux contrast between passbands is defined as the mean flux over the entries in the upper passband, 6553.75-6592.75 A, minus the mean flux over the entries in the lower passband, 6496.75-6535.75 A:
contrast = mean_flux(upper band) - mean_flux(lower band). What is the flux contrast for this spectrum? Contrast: -1.24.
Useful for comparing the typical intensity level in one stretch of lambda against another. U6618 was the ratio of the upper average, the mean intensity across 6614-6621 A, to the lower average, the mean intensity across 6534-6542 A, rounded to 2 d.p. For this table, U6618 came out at 0.96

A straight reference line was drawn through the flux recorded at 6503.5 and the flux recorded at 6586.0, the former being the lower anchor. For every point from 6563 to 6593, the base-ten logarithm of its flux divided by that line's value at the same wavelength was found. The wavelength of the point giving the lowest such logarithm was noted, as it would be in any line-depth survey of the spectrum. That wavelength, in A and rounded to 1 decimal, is 6563.5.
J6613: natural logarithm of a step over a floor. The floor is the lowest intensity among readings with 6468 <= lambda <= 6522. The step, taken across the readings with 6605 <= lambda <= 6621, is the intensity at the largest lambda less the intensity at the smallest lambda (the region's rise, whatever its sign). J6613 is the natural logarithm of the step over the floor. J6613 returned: -3.3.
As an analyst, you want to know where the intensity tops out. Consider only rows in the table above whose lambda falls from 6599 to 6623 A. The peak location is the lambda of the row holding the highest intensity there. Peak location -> 6608.5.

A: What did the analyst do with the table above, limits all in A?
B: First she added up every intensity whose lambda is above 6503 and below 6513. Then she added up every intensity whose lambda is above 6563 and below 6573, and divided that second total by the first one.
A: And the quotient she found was 0.87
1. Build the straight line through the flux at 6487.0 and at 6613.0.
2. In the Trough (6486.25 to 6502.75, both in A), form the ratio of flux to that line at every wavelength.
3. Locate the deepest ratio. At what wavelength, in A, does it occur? 6494.5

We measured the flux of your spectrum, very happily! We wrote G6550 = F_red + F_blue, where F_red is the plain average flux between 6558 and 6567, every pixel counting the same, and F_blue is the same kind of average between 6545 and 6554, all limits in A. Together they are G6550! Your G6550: 33.8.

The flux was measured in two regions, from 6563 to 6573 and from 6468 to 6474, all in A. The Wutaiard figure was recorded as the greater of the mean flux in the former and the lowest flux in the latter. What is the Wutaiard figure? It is 18.01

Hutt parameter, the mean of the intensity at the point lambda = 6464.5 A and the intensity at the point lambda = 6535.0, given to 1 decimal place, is 17.8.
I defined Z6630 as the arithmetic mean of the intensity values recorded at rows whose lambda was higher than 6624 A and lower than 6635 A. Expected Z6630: 18.3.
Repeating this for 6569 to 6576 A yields 18.1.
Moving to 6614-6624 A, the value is 18.1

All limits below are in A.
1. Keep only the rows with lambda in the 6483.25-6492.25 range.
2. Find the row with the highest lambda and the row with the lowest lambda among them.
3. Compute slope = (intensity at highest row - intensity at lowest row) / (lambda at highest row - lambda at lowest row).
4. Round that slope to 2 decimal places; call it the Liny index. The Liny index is -0.16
